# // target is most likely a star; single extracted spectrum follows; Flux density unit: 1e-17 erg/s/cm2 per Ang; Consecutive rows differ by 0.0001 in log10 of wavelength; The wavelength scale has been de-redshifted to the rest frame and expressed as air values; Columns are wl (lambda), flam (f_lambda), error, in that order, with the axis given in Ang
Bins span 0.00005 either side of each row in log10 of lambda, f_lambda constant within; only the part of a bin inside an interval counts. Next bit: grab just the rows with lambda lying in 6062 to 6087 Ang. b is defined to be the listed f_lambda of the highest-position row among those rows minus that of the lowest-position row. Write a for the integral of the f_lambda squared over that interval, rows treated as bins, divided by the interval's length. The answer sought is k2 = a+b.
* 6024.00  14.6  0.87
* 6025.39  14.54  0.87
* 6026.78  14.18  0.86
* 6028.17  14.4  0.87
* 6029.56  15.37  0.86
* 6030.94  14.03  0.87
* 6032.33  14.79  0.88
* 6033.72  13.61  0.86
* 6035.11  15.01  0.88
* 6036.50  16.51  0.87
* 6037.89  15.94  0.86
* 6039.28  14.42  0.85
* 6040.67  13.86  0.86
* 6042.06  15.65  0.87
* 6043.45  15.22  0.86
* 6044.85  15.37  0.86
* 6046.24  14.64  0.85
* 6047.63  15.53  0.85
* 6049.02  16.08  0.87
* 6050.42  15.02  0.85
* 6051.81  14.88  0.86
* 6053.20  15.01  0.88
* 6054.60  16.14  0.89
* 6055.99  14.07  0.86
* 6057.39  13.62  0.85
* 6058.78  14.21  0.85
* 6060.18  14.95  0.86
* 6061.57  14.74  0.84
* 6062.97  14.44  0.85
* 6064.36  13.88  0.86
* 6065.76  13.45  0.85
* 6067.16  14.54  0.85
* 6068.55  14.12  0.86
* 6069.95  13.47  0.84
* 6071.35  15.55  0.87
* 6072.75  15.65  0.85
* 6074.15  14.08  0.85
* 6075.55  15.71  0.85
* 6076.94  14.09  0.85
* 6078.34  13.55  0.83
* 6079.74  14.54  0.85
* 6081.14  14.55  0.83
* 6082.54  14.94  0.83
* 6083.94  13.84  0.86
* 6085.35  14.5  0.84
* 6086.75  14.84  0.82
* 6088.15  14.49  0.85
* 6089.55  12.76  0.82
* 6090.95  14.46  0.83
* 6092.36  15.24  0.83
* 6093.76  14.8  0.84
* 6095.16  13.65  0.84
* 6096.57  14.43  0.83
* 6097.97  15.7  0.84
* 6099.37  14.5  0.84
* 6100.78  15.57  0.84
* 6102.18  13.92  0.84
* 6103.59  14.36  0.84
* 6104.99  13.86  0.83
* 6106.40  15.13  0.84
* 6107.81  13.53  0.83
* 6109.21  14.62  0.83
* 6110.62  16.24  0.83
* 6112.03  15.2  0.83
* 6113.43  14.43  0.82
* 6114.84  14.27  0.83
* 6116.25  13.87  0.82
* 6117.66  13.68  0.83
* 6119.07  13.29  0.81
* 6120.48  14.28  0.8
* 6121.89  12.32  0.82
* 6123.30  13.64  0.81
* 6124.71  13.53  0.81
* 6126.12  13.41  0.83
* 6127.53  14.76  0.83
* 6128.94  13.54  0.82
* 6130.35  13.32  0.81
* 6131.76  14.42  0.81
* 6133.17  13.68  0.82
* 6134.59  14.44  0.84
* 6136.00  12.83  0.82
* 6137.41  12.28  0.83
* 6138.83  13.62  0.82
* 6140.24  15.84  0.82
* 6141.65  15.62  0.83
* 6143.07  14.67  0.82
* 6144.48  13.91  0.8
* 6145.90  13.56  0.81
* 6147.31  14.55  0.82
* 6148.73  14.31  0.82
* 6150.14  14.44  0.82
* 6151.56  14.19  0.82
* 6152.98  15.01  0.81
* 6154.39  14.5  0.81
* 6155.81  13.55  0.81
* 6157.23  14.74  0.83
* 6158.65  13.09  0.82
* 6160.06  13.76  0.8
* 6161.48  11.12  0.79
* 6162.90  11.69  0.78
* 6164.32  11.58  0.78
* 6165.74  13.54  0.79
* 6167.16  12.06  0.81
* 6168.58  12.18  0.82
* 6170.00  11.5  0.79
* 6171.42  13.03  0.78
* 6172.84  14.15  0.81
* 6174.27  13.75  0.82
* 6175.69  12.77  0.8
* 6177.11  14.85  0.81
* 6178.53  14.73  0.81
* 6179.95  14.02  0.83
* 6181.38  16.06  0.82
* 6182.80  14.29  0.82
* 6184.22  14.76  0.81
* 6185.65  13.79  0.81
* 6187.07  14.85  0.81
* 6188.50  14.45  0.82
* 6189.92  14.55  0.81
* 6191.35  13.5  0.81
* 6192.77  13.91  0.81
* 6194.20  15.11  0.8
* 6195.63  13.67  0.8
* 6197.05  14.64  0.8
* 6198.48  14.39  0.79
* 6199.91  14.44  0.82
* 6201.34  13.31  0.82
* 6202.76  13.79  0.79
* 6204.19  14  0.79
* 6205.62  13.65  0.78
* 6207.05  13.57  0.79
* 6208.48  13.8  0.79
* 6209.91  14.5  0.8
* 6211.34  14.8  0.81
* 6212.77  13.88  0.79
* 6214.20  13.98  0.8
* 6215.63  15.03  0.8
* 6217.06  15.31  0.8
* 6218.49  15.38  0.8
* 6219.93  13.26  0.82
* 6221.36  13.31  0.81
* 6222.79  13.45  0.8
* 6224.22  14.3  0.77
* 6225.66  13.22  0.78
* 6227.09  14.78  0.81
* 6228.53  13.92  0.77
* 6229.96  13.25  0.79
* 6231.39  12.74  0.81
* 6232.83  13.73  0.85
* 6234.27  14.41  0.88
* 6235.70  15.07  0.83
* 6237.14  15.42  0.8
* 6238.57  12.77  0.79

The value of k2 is 209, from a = 209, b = 0.4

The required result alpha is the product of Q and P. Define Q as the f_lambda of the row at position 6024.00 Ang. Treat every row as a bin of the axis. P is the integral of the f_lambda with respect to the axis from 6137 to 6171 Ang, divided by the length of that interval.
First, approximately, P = 13.6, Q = 14.6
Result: 198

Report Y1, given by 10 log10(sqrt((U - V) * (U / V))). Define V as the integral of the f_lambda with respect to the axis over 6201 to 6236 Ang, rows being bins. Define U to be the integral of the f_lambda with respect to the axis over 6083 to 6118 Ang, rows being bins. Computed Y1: 6.2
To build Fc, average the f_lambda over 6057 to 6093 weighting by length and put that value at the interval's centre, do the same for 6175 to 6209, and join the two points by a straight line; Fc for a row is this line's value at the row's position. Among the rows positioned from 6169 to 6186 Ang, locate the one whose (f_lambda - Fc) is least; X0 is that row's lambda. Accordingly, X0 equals 6170.00 Ang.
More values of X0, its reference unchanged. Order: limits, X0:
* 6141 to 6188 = 6161.48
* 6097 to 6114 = 6107.81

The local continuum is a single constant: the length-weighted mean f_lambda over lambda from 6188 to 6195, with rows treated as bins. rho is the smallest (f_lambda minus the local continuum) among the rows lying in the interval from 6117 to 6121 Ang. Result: -1.00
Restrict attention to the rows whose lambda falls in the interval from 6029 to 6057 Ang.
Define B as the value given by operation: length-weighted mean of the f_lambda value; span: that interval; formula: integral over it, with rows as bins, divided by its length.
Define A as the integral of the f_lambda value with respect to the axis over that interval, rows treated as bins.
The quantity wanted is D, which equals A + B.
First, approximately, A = 421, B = 15.0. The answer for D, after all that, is 436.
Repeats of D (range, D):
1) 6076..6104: 419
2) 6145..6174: 400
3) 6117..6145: 402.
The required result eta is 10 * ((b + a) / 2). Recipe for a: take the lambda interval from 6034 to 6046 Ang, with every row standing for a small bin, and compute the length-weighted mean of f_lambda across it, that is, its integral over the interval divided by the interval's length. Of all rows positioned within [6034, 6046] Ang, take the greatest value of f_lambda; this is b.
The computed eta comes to 158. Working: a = 15.2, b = 16.51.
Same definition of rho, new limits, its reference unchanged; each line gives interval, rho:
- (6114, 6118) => -0.61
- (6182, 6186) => -0.50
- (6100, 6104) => -0.37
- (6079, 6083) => 0.25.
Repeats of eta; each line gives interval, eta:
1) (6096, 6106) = 152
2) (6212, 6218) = 150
